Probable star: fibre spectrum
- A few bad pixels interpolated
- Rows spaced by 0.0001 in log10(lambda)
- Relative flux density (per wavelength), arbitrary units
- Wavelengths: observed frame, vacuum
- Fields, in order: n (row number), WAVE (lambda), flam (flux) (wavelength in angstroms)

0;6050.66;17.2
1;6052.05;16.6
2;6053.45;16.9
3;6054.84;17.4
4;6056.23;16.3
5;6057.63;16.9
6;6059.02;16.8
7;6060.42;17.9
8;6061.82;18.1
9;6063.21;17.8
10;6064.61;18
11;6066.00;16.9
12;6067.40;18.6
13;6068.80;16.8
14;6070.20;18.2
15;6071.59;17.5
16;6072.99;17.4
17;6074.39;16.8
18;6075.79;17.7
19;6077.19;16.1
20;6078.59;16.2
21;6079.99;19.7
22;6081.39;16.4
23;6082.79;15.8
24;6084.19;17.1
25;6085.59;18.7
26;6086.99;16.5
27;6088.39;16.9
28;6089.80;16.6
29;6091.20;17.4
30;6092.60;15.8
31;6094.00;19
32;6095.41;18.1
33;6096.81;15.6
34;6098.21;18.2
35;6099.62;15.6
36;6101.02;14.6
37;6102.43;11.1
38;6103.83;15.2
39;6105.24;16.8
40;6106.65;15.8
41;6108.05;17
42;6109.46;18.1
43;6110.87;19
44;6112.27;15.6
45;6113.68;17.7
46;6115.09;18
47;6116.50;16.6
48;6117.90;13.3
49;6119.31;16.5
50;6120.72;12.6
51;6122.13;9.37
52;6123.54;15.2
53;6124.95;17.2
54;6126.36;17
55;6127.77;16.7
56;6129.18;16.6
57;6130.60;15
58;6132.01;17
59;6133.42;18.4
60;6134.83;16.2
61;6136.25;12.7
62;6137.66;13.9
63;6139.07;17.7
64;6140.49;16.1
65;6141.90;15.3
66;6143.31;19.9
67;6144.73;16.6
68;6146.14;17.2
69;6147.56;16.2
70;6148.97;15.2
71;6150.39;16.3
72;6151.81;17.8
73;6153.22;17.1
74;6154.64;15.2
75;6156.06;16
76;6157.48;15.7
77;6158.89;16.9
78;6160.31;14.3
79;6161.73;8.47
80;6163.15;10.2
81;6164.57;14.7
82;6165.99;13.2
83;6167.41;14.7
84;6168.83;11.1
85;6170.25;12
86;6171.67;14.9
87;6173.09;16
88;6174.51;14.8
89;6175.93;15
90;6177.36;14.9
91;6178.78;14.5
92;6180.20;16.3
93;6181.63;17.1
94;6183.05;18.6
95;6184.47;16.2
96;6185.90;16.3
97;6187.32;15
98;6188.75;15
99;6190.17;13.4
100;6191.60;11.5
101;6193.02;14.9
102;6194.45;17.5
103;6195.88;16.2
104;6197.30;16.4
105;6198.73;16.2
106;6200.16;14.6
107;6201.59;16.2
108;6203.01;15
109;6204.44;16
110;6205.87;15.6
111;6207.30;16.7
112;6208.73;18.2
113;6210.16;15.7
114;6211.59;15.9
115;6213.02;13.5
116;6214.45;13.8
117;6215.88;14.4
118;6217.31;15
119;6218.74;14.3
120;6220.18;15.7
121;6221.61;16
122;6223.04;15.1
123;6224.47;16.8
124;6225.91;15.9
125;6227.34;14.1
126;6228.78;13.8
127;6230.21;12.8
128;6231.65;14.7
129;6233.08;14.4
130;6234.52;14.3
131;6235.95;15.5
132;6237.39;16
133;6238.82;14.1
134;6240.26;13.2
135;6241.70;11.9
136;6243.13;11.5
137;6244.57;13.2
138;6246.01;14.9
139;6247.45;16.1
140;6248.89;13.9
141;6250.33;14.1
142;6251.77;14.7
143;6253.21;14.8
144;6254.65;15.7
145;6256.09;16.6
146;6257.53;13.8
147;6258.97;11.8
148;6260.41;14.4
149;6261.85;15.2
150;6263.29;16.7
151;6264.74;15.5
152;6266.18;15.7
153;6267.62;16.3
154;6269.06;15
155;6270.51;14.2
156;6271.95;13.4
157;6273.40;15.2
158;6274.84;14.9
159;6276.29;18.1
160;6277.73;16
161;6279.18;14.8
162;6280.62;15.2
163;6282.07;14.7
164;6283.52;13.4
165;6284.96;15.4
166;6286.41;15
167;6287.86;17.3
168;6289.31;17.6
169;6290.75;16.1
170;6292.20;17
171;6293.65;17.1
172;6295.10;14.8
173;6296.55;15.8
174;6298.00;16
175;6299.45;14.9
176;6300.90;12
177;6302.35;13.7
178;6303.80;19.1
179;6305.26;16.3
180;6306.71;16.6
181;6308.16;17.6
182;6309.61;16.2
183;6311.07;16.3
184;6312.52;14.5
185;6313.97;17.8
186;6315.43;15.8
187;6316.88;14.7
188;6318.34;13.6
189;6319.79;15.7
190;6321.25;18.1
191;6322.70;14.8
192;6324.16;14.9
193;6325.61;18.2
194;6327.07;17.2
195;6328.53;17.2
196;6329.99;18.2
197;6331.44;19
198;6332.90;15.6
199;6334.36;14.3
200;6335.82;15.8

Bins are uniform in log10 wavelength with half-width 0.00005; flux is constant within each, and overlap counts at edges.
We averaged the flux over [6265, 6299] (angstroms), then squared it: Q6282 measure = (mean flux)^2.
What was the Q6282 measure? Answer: 244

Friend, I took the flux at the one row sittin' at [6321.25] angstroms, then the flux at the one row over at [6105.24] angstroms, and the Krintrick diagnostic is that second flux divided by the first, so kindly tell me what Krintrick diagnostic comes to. 0.93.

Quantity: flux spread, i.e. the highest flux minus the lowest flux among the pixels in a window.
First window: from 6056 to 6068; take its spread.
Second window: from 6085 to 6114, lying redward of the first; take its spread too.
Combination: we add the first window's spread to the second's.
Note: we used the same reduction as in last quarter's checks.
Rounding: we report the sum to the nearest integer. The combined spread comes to 10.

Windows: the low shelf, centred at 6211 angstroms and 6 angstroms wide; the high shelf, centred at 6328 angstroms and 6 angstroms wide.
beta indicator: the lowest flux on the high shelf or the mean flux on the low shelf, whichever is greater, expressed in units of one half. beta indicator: 34.4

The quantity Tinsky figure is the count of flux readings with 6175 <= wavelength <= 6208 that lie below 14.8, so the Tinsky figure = 4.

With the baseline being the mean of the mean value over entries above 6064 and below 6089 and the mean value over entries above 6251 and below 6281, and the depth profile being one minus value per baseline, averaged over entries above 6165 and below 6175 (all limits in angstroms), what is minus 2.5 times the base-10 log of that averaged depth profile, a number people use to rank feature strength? 2.07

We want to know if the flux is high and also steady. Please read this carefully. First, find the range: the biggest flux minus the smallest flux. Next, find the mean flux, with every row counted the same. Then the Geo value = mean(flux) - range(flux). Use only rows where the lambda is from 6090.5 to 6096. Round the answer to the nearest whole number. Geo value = 14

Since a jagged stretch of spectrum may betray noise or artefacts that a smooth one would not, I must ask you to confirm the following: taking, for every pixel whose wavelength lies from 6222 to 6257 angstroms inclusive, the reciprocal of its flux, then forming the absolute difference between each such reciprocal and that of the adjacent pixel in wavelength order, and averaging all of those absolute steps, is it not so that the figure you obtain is 0.0050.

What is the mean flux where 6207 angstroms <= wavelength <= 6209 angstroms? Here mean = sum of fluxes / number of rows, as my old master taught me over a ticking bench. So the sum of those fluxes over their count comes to 17.4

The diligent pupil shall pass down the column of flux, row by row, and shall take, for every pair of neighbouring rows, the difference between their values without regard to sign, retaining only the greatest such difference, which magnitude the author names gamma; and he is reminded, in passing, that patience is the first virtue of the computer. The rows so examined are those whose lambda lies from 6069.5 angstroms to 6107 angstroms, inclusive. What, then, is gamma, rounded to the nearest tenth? 4.1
